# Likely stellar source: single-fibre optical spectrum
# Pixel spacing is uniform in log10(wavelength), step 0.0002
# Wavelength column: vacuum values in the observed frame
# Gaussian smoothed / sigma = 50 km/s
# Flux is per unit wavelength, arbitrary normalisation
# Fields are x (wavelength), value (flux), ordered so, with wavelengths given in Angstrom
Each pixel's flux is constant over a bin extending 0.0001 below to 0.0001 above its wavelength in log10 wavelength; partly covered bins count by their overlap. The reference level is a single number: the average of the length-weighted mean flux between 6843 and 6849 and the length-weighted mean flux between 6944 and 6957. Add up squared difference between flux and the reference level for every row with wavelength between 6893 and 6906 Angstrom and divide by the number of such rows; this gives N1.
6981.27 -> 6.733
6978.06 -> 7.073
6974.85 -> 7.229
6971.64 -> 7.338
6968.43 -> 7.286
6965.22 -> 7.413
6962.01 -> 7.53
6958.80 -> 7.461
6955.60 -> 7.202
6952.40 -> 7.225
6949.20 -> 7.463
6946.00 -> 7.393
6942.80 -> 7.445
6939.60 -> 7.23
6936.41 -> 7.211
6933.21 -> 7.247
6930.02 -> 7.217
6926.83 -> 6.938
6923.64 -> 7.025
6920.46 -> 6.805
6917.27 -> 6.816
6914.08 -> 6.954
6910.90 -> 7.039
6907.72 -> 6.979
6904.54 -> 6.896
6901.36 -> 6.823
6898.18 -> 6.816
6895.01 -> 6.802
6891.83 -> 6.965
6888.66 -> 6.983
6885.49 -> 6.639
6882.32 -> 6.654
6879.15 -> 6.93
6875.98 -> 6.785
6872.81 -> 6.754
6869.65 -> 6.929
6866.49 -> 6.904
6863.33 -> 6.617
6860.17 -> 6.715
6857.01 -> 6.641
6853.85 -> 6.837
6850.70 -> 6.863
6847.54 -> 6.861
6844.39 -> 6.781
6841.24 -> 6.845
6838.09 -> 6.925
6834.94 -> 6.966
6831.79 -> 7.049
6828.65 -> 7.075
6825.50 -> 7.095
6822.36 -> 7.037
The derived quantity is 0.06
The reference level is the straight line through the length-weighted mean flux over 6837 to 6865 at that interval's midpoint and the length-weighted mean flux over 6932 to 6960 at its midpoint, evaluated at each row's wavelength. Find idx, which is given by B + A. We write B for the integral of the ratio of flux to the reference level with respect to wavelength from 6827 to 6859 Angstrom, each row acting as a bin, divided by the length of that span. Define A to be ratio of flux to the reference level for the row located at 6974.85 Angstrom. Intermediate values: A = 0.97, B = 1.02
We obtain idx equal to 1.99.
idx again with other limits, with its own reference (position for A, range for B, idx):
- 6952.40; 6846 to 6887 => 1.97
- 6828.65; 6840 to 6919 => 2.05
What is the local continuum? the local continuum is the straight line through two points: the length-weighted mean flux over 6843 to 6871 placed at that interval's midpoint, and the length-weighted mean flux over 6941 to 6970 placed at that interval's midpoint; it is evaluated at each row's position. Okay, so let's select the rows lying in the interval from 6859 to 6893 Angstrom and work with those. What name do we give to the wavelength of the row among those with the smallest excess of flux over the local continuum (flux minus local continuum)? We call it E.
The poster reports 6885.49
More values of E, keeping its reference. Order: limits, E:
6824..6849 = 6844.39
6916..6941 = 6920.46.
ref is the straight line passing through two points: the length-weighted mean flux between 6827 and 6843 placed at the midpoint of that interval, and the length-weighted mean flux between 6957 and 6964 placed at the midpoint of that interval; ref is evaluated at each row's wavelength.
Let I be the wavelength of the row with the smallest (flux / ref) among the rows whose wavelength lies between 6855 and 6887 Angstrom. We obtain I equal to 6885.49 Angstrom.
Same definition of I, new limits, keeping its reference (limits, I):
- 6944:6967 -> 6955.60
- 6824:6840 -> 6838.09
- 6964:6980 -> 6978.06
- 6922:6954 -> 6926.83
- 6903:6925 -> 6920.46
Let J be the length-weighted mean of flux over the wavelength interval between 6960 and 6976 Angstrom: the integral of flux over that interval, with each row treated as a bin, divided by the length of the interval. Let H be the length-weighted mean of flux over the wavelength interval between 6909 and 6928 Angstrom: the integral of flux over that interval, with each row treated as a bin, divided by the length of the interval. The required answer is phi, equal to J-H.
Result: 0.4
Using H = 6.93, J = 7.36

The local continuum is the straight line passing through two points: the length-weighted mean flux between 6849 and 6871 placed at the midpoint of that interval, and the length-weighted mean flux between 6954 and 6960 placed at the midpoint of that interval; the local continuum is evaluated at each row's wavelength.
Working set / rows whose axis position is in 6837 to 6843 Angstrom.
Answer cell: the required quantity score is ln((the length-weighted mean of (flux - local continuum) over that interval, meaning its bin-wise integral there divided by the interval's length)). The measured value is -1.6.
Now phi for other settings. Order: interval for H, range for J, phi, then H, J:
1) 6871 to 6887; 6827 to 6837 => 0.3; 6.75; 7.02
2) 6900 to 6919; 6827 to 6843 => 0.1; 6.92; 6.97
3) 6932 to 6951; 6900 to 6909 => -0.4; 7.33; 6.90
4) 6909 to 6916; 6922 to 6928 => 0.0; 6.99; 6.99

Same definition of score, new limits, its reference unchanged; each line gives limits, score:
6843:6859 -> -2.8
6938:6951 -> -2.1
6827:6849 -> -1.3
